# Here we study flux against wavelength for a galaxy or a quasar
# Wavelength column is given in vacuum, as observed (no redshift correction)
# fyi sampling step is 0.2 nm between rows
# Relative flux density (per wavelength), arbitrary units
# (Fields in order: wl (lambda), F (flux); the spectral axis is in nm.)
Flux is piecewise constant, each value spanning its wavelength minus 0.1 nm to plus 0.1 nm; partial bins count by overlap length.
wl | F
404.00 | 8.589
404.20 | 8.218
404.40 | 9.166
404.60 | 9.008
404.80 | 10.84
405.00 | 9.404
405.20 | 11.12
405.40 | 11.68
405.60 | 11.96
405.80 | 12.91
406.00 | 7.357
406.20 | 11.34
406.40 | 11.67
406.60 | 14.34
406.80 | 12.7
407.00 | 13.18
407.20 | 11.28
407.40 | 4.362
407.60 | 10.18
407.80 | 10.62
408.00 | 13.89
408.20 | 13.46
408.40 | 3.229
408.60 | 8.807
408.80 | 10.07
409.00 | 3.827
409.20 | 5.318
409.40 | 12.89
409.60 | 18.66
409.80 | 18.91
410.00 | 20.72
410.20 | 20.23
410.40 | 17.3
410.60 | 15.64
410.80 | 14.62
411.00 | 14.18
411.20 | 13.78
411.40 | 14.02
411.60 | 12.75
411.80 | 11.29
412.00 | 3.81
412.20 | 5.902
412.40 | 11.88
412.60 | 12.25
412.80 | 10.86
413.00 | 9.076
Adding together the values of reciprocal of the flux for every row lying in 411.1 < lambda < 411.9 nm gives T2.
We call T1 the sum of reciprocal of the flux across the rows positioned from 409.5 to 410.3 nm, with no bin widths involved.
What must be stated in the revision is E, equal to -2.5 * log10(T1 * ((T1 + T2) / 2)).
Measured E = 3.20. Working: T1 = 0.20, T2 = 0.31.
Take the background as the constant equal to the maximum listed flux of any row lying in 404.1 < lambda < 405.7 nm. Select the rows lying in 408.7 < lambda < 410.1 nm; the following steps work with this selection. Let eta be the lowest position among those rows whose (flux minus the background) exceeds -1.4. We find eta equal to 409.40 nm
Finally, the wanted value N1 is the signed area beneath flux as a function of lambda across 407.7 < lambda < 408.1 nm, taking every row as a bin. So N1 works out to 5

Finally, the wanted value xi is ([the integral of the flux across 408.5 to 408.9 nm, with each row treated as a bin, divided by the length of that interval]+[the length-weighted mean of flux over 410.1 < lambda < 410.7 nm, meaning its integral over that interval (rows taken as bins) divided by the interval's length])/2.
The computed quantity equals 13.6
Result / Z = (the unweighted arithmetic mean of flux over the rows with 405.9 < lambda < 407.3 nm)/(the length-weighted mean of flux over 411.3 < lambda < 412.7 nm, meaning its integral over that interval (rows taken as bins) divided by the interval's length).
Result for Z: 1.1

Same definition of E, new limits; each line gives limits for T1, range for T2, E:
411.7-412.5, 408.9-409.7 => 1.11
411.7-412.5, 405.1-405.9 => 1.36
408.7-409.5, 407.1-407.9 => 1.12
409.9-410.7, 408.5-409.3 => 2.54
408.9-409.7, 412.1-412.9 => 1.33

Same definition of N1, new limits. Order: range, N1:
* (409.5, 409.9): 8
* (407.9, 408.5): 6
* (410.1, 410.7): 11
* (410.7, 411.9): 16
